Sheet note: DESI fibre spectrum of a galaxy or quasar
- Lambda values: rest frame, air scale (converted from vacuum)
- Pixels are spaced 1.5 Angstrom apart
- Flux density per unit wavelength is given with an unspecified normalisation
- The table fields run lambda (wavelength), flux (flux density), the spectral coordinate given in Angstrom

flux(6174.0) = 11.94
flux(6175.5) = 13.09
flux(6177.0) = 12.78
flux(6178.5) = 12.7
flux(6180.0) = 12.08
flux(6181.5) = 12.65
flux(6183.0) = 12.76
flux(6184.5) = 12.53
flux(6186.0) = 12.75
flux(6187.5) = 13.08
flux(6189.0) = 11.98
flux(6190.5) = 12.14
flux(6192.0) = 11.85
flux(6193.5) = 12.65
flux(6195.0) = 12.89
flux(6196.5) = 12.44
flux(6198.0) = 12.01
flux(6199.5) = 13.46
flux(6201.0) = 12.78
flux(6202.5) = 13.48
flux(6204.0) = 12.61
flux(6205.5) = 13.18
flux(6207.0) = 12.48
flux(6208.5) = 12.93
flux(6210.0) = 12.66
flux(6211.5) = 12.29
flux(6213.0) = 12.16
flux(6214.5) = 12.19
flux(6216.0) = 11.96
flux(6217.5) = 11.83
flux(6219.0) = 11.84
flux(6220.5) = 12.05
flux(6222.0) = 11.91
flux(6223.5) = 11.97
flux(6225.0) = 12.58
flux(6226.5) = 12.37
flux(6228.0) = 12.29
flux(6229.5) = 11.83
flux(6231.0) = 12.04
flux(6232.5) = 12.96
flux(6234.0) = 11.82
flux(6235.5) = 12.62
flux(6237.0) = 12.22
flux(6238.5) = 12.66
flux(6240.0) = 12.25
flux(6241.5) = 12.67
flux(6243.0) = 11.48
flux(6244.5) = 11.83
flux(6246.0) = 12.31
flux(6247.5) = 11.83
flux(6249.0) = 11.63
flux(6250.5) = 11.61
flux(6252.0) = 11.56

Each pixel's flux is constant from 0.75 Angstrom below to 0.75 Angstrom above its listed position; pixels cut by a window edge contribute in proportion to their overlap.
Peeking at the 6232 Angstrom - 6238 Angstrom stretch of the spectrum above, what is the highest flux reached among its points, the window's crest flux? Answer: 12.96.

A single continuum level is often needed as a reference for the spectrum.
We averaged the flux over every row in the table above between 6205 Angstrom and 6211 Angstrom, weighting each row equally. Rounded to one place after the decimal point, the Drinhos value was 12.8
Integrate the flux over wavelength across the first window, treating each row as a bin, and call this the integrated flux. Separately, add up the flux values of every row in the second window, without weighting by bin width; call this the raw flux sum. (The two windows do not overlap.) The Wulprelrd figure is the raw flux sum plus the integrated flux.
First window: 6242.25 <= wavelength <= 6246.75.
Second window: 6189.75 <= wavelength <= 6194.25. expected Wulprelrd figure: 90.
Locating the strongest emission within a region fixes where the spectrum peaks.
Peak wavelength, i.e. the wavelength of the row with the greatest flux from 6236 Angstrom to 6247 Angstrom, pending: 6241.5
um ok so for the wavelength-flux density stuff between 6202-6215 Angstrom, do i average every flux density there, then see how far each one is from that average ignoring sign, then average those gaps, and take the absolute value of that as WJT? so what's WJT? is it 0.35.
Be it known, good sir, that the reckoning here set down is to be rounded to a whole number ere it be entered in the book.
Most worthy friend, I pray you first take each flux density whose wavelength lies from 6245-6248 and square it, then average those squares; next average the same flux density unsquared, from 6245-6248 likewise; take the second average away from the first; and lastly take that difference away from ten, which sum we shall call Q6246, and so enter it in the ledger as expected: -124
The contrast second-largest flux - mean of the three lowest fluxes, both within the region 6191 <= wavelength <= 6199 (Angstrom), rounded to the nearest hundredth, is 0.55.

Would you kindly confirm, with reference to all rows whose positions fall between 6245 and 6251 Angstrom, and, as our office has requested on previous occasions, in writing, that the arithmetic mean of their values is 11.85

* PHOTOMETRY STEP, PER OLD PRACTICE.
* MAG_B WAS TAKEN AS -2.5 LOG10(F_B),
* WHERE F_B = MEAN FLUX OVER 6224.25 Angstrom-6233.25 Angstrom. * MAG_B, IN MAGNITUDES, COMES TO -2.729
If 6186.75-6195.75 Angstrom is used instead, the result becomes -2.736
